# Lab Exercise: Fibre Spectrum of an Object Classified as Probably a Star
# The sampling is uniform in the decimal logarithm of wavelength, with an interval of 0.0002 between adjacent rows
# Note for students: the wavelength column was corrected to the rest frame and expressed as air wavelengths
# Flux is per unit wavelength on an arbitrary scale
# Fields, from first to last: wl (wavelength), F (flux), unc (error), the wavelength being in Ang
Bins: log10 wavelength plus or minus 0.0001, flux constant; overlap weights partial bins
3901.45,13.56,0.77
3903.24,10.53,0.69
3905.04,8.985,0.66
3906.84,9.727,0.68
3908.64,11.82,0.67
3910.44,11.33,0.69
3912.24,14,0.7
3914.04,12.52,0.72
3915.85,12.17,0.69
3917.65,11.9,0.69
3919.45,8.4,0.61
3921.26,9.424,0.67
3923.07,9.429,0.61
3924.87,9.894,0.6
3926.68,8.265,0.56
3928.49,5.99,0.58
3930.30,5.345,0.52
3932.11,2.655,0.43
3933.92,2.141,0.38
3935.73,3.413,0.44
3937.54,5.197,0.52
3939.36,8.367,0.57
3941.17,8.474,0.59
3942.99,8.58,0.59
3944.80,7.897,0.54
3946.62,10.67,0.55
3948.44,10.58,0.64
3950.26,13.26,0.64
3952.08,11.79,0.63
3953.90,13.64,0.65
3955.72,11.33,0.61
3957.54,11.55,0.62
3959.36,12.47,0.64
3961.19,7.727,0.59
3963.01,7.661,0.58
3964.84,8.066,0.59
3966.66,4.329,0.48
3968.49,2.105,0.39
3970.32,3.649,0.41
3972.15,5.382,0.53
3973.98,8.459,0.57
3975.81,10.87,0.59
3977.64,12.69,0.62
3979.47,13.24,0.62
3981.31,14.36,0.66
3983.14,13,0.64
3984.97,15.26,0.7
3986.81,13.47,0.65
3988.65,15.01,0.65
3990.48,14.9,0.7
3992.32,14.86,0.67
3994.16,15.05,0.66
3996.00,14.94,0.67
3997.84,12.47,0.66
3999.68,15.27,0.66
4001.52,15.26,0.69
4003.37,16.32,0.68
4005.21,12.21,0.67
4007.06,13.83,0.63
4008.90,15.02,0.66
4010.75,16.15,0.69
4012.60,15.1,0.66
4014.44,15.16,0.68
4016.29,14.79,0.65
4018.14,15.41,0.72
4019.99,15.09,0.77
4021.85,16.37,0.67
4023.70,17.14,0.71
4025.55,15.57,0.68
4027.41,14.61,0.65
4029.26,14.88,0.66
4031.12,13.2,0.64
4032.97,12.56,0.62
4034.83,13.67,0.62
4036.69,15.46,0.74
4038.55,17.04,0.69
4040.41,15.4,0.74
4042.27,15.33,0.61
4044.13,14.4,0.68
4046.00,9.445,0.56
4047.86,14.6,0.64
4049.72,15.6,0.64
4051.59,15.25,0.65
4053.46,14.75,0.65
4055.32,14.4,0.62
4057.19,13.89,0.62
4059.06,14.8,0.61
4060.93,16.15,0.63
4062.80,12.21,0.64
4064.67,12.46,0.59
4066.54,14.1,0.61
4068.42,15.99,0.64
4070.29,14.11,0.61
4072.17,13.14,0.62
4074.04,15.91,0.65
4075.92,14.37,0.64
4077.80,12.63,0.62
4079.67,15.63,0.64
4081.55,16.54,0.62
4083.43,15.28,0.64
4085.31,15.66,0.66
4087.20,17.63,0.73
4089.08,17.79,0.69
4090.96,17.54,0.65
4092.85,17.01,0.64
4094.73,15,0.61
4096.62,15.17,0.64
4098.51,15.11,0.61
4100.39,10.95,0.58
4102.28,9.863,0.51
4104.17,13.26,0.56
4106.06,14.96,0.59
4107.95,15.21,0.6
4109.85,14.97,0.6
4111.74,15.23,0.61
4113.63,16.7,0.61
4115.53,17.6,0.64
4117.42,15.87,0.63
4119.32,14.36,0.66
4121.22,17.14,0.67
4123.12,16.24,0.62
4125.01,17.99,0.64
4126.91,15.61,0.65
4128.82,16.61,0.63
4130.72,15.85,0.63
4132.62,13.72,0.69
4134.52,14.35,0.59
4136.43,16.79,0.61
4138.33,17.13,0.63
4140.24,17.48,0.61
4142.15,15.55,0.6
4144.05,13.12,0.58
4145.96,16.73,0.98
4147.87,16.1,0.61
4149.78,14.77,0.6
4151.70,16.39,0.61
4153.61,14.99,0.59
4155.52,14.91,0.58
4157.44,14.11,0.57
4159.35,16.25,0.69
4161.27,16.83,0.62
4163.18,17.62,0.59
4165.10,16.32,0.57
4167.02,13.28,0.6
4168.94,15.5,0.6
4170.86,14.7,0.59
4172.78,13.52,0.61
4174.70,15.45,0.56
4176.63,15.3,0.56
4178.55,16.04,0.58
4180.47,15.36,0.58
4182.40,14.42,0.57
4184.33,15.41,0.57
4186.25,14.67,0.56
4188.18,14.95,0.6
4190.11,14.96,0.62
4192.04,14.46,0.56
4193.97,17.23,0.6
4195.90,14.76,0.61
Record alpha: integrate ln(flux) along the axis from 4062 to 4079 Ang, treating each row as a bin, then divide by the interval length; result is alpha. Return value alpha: 2.63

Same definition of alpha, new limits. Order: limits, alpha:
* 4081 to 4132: 2.74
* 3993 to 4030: 2.71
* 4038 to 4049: 2.65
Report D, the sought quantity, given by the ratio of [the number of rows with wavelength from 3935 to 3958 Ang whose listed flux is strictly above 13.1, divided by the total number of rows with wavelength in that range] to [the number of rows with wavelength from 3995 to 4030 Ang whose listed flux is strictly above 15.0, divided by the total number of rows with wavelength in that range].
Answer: 0.2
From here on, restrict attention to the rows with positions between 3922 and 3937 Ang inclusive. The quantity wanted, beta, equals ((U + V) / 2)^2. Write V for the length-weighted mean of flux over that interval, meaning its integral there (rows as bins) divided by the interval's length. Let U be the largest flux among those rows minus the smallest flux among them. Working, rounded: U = 7.8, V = 5.9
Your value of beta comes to 47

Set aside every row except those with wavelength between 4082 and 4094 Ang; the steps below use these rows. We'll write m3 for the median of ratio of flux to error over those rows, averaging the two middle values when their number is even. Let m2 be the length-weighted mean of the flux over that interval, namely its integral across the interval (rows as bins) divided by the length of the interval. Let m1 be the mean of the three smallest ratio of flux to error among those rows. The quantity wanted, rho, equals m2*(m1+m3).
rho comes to 820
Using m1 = 23.9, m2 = 16.8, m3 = 25.0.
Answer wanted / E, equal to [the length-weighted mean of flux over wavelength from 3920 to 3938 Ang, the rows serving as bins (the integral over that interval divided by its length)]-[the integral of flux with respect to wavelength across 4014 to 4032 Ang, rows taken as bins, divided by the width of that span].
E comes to -9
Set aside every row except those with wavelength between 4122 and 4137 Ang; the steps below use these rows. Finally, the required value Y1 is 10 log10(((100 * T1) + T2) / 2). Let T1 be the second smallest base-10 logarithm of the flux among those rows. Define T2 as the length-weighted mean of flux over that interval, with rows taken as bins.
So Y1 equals 18.2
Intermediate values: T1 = 1.16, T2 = 15.9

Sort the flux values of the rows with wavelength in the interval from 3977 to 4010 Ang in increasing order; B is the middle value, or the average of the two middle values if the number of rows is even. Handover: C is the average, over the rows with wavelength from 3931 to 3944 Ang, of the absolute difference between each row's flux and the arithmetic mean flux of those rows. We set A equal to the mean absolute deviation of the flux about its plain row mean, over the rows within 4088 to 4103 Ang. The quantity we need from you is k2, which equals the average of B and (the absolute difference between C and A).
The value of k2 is 7.6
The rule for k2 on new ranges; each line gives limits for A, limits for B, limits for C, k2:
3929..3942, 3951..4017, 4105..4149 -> 7.2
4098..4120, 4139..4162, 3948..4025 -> 8.5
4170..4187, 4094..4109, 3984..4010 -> 7.6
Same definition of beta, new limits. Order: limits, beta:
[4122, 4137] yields 102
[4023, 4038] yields 93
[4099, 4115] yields 109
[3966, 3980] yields 87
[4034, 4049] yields 121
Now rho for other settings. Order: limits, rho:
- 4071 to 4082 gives 654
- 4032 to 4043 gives 628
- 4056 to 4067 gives 608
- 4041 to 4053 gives 615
